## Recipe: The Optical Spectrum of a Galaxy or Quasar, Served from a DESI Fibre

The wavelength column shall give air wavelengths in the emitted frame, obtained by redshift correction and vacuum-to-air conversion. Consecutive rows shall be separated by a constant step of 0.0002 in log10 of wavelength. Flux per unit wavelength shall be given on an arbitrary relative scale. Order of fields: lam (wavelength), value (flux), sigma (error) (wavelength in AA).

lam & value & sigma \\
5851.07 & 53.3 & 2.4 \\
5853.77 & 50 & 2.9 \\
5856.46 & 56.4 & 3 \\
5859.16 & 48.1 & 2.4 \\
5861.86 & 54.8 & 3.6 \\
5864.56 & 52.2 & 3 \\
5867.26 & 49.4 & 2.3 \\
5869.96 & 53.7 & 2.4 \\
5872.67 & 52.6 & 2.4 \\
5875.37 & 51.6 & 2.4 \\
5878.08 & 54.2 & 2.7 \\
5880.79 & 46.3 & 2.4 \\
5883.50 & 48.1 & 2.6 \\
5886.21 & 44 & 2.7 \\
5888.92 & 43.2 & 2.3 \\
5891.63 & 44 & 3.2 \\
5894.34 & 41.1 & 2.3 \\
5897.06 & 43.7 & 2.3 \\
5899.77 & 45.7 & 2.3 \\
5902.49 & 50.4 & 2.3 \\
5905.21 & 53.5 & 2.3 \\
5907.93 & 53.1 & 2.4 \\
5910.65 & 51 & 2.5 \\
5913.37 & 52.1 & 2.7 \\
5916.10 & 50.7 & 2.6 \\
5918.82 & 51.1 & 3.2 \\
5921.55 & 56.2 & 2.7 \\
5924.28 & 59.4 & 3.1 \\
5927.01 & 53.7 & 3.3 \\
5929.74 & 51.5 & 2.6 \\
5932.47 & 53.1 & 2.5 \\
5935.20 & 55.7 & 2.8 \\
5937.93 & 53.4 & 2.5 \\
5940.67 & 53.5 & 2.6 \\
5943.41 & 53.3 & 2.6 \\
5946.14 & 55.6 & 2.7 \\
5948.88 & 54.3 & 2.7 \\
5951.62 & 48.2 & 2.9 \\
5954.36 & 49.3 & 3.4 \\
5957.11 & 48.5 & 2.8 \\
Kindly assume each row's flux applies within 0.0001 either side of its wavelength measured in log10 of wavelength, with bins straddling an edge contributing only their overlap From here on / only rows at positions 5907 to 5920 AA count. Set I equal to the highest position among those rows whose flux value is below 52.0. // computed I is 5918.82 AA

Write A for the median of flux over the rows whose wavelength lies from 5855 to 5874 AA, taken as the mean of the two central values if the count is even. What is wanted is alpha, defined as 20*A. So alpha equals 1052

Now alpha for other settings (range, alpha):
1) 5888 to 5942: 1036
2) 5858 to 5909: 988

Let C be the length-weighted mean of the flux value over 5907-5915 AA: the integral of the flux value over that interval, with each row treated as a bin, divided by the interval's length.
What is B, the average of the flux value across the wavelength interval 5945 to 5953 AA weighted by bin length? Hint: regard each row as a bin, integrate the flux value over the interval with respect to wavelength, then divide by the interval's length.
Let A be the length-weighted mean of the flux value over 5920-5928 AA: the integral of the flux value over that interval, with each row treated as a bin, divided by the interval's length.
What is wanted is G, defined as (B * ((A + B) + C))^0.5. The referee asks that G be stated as 92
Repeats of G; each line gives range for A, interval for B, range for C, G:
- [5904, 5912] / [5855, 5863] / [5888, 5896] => 89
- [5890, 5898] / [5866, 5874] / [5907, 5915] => 87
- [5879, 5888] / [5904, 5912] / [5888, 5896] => 86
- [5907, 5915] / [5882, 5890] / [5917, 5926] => 83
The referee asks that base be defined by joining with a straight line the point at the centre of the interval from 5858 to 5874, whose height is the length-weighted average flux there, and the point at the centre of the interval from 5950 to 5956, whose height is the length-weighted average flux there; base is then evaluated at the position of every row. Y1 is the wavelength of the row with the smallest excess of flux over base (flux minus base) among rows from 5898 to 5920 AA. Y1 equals 5899.77 AA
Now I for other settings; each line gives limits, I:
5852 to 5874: 5867.26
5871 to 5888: 5886.21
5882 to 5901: 5899.77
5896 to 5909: 5902.49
